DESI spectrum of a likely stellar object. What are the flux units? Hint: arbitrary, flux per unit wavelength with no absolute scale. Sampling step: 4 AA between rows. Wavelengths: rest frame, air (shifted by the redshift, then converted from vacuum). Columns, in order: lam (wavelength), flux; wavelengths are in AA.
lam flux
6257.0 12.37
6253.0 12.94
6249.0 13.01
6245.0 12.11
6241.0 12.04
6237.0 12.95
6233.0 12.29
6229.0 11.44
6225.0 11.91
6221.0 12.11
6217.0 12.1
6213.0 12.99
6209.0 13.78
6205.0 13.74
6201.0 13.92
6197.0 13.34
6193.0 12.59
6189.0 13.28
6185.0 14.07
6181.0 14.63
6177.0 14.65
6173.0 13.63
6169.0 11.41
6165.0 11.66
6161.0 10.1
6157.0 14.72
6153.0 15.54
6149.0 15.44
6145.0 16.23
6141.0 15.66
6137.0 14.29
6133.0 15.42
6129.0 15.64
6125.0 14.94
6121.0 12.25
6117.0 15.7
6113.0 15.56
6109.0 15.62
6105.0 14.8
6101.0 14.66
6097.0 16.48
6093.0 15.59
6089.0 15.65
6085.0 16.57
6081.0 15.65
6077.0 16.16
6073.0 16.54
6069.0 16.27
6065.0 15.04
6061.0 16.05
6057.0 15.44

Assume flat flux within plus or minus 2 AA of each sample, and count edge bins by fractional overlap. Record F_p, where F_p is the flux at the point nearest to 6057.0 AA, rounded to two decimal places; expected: 15.44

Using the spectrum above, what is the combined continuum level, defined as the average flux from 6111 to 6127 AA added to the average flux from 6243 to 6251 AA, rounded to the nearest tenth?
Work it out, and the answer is 27.2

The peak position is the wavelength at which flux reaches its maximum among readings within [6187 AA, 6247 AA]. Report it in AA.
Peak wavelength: 6201.0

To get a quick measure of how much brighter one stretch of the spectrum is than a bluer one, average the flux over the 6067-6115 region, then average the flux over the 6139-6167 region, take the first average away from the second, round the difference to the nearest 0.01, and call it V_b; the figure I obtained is -1.60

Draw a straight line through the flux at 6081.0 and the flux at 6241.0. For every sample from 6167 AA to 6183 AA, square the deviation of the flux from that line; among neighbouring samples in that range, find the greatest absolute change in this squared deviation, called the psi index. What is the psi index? 5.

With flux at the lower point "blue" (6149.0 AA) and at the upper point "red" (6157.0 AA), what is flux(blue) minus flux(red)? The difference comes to 0.72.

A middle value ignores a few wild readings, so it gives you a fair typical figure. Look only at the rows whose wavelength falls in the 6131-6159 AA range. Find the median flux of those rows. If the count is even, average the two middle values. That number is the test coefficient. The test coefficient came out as 15.4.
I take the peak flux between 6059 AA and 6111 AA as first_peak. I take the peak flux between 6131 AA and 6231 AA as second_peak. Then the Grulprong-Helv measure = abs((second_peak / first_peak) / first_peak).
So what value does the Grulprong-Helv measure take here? 0.059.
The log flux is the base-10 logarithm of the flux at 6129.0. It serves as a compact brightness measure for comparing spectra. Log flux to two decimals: 1.19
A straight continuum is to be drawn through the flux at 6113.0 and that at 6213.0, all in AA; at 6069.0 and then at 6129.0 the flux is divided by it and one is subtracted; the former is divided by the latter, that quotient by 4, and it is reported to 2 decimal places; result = -0.19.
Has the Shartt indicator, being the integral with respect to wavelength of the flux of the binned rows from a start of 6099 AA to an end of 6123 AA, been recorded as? 354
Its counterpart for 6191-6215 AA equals 321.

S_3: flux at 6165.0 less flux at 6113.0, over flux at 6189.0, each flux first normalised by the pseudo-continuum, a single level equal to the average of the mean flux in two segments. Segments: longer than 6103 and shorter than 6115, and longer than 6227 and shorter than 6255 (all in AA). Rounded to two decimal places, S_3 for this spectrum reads -0.29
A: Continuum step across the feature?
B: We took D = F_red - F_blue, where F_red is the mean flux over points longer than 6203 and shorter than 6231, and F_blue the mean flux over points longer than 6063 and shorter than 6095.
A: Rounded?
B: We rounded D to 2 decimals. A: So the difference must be -3.35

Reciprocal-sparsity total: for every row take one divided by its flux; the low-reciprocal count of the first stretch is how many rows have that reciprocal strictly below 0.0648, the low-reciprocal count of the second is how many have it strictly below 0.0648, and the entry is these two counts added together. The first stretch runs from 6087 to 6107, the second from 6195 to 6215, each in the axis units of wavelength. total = 3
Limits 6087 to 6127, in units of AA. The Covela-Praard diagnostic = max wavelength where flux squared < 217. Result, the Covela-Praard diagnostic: 6121.0 AA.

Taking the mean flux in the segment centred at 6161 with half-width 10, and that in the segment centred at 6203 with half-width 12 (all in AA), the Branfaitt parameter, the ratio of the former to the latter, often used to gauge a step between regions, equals 0.95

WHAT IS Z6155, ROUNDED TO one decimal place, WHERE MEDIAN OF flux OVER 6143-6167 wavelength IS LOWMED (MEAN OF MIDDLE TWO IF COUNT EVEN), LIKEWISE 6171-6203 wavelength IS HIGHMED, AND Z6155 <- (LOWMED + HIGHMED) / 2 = 14.4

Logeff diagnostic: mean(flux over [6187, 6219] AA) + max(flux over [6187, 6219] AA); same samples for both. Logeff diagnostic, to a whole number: 27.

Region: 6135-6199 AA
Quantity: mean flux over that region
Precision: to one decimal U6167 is 13.8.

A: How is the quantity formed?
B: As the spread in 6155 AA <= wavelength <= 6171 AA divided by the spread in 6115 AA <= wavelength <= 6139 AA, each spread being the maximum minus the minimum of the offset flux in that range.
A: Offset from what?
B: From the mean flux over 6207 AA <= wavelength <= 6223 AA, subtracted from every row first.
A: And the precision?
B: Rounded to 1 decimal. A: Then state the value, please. 1.3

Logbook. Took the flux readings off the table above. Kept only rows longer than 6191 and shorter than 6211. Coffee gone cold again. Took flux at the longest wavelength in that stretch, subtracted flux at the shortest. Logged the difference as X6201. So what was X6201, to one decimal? 1.2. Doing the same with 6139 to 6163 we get -5.6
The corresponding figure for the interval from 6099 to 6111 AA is 1.0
